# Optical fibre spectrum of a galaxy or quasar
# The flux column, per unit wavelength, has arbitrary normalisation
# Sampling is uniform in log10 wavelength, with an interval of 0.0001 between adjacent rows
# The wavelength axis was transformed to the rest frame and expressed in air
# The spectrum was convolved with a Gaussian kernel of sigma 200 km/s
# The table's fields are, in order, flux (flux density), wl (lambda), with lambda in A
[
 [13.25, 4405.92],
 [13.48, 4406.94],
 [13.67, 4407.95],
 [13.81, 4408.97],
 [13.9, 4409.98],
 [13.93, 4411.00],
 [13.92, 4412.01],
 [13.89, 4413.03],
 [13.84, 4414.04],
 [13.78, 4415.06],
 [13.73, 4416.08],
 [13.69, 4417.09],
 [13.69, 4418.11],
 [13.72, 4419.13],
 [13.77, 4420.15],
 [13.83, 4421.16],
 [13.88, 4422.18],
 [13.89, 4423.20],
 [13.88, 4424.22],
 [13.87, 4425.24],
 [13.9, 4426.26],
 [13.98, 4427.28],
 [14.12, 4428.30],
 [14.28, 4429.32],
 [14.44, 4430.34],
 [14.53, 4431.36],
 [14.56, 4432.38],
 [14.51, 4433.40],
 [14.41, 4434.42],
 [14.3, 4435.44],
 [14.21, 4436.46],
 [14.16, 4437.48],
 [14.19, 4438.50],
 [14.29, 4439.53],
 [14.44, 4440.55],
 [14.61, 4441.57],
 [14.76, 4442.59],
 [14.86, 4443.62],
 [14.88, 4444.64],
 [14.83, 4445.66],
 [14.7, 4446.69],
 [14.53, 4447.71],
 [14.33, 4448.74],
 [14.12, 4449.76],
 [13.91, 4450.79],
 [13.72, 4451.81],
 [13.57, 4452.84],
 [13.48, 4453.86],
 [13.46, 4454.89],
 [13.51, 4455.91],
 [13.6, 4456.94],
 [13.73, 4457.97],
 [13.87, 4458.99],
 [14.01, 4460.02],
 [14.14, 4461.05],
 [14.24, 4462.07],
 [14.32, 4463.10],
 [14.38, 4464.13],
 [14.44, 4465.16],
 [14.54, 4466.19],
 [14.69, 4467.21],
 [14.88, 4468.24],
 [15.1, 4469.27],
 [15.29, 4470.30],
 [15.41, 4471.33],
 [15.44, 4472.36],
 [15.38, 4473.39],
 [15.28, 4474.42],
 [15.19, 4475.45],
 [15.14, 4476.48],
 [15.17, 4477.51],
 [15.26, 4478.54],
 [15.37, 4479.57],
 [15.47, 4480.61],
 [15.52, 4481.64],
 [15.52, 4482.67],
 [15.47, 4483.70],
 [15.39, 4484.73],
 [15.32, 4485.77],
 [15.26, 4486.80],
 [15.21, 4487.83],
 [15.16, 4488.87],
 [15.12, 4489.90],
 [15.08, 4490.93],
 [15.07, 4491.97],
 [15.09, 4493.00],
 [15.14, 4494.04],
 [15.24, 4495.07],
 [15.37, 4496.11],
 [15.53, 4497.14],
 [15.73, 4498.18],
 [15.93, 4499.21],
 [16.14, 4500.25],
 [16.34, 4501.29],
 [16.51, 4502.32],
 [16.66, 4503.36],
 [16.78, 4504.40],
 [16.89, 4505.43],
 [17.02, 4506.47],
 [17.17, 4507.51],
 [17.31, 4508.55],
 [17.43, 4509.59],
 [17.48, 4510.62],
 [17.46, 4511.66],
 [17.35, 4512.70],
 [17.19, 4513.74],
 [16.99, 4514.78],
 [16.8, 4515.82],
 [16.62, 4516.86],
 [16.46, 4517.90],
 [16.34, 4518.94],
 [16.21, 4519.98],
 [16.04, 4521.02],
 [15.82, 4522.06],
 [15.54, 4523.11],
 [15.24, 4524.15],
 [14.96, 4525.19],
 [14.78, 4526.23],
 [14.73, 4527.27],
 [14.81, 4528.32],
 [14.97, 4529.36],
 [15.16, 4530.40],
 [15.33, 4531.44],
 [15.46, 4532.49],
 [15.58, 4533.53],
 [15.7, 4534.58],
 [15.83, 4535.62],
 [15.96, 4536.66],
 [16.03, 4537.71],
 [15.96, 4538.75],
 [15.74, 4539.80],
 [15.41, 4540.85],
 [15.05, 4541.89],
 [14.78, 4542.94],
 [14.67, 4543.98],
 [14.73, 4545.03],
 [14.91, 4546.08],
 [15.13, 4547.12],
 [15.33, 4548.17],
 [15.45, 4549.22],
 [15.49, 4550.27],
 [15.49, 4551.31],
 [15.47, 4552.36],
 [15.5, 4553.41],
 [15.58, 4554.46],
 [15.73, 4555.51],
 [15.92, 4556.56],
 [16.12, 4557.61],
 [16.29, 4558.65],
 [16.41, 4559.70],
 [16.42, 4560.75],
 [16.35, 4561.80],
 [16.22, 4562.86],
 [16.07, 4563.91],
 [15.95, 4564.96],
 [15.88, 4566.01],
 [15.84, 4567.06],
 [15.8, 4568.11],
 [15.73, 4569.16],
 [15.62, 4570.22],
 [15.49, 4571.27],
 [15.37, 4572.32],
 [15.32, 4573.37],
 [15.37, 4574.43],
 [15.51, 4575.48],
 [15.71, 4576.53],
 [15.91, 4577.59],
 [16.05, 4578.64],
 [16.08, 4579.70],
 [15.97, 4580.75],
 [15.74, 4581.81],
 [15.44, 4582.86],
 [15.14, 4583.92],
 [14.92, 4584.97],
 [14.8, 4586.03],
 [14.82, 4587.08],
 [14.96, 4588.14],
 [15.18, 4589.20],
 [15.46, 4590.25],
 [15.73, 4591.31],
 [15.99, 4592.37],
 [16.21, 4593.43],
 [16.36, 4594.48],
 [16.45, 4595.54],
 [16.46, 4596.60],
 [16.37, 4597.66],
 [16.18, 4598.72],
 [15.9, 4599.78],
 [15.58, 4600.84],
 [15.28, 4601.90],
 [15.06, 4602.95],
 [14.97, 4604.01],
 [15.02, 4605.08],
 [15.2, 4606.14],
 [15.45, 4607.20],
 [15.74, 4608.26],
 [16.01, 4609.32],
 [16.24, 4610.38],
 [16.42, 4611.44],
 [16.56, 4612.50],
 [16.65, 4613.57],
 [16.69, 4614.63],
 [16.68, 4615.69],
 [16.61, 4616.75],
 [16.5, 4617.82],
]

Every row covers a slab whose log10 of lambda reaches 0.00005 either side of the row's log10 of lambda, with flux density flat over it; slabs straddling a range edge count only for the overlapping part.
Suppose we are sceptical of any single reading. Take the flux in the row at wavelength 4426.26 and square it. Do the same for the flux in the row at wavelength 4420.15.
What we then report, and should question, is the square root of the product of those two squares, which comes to 191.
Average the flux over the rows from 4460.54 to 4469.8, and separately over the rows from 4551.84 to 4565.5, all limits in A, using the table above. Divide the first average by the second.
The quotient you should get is 0.908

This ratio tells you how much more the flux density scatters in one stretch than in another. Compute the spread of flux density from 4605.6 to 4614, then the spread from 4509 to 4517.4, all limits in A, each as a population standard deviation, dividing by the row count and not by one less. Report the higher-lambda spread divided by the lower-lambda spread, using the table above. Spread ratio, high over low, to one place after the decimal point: 1.6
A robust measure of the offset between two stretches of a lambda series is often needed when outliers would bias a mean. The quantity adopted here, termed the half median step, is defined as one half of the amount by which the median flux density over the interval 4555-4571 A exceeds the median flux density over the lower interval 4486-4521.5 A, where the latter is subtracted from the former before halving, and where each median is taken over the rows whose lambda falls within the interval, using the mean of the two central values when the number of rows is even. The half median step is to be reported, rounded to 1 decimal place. -0.2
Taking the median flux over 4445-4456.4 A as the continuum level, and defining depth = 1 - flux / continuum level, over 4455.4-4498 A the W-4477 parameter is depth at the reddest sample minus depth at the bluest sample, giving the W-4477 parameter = -0.15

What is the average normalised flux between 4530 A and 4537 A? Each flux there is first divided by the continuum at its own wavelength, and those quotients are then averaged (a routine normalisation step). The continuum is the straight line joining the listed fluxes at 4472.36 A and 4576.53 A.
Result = 1.00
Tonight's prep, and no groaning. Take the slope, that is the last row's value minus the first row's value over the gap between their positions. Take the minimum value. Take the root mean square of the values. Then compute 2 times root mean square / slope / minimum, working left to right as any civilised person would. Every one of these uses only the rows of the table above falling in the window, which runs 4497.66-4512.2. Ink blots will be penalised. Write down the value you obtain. 17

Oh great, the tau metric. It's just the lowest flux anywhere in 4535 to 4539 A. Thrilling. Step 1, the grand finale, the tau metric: 15.83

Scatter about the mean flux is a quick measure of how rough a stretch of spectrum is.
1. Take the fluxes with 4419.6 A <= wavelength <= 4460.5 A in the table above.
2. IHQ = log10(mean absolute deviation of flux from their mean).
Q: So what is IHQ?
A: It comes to -0.46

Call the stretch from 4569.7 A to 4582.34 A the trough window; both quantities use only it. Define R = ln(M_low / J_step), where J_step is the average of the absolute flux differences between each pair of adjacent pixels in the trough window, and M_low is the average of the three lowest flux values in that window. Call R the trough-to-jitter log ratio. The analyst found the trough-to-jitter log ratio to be 4.79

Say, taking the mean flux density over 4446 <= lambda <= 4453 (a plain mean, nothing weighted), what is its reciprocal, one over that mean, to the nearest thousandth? 0.071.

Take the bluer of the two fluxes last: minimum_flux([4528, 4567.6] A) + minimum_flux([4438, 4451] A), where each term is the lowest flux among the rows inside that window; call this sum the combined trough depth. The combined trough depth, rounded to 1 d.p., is 28.6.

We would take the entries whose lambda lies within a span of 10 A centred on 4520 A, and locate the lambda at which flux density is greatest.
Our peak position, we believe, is 4515.82 A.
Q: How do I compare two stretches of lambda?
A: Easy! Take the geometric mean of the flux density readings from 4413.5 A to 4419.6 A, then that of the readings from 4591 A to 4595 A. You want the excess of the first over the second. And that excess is -2.3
